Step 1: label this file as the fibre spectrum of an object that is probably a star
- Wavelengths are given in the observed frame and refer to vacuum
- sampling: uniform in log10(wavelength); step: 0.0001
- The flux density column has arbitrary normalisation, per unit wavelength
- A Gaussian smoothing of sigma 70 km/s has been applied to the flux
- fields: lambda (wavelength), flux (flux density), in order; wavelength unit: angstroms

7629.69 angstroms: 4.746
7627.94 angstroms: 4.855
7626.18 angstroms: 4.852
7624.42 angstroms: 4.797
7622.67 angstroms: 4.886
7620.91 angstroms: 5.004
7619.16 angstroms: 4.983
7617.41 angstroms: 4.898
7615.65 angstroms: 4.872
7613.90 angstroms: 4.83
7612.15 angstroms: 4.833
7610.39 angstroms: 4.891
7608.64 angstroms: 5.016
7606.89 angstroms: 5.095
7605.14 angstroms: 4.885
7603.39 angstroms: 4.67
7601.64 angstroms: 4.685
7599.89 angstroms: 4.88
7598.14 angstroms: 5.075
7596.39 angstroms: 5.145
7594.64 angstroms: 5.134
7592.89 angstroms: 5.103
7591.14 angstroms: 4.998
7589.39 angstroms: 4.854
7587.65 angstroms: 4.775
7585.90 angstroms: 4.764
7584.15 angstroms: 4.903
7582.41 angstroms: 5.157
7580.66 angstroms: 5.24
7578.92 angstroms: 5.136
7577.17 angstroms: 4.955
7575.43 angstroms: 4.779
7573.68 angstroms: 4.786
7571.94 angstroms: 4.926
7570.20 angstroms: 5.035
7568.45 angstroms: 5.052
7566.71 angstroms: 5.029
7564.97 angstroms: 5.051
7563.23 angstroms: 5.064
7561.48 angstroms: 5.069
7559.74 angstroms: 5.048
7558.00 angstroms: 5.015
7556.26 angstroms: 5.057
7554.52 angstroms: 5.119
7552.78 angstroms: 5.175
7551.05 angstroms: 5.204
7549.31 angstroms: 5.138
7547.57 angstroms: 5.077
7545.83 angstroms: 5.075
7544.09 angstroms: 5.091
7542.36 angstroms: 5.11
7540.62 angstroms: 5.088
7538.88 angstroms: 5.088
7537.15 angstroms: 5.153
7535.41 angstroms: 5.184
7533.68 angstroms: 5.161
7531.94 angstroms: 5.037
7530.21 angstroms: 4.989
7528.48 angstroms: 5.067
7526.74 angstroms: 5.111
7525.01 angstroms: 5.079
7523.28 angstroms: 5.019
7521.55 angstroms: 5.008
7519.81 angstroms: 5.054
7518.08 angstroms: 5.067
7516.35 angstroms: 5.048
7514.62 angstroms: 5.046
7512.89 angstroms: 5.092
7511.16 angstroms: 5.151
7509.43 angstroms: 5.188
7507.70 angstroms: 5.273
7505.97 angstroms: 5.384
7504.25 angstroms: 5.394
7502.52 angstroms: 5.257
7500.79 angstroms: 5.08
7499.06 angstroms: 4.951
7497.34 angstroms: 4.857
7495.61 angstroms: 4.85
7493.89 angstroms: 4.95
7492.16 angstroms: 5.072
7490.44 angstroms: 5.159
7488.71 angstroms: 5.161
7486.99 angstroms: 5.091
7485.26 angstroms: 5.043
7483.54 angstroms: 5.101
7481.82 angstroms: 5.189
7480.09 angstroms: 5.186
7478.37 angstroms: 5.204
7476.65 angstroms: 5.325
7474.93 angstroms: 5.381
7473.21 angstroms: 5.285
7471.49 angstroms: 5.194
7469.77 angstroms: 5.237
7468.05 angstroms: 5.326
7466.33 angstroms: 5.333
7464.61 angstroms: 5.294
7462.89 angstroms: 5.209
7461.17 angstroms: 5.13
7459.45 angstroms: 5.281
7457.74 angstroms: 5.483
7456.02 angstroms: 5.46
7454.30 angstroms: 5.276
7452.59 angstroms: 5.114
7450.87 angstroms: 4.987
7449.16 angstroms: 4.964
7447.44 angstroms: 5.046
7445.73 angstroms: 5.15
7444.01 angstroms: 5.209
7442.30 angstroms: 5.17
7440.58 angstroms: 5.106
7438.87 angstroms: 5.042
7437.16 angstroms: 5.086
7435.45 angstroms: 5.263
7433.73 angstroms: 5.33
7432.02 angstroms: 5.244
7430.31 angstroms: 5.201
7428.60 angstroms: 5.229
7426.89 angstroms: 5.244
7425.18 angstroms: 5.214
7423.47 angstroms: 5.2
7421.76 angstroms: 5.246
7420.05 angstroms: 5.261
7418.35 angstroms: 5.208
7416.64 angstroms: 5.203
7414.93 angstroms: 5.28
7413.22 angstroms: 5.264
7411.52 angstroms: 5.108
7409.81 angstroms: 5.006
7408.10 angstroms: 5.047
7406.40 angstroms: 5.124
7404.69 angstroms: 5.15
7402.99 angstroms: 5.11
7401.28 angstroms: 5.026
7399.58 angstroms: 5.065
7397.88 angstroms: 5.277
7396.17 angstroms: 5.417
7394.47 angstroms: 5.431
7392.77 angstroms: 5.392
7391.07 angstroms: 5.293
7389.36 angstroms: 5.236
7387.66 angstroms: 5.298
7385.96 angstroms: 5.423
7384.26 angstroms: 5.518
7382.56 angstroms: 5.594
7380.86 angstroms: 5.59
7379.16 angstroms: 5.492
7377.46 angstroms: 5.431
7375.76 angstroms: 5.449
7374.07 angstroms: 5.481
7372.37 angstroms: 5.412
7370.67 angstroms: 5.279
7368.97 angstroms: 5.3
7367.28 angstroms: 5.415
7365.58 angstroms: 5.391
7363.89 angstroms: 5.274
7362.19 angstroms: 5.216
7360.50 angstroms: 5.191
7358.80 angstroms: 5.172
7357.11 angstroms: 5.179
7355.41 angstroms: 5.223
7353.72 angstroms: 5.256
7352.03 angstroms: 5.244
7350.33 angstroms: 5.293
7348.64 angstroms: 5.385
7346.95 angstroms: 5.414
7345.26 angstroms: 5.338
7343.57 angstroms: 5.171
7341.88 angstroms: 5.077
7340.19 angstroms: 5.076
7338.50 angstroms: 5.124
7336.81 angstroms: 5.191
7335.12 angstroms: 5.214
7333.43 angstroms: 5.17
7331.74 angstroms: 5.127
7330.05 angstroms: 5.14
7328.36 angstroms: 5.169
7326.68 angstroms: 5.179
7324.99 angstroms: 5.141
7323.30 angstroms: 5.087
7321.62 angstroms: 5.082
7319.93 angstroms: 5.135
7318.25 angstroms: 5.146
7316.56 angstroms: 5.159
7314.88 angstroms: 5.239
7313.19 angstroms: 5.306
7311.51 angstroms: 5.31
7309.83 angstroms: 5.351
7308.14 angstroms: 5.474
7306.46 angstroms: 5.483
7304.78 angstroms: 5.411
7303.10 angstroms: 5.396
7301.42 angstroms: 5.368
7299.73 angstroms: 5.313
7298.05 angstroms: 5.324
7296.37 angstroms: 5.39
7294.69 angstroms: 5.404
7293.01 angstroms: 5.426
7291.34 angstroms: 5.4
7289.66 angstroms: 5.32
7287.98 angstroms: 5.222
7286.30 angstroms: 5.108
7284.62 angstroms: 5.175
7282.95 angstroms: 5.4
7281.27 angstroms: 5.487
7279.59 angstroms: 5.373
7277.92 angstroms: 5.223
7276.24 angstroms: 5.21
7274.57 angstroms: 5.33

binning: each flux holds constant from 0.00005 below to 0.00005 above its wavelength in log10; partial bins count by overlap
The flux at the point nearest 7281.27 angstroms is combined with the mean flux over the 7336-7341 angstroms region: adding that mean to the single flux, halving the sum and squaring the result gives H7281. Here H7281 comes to 28.2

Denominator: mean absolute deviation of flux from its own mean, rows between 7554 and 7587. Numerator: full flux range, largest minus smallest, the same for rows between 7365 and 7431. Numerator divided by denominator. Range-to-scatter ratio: 5.9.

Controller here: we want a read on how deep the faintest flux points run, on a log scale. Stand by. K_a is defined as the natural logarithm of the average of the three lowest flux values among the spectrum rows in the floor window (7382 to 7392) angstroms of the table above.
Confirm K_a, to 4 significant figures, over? 1.663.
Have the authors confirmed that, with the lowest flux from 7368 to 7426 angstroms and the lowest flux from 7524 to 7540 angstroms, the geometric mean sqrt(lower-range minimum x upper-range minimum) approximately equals 5.00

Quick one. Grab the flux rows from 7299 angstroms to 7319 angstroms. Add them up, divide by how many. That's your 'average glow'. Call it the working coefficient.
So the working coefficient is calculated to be 5.33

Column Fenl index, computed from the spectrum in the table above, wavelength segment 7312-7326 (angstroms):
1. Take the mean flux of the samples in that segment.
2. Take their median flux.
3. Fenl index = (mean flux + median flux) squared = 106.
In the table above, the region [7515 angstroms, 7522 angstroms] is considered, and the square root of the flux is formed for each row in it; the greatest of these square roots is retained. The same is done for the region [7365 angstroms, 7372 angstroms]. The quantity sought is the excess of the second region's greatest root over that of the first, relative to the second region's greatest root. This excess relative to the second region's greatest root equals 0.033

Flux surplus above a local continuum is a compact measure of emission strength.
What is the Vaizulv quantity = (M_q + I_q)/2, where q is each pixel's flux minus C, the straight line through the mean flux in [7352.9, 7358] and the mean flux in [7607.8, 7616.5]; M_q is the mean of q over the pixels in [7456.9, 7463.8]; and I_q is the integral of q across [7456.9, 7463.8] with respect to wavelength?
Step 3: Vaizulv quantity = 0.75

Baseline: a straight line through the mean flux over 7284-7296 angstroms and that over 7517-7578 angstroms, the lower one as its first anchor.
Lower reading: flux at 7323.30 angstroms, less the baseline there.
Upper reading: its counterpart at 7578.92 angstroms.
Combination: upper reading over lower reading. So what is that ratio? -0.6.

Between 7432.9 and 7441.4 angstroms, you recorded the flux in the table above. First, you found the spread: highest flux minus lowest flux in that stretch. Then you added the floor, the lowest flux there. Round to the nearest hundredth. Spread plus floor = 5.33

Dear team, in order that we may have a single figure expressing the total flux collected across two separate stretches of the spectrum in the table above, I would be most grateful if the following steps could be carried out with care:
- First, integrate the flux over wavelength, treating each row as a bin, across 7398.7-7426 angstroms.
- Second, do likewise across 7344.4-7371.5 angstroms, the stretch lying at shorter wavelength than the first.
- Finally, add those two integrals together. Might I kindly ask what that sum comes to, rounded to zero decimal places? 284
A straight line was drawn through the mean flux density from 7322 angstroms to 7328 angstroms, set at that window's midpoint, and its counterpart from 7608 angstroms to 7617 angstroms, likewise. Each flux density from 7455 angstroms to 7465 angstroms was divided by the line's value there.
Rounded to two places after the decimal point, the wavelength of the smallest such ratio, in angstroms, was 7461.17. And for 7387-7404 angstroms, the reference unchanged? 7401.28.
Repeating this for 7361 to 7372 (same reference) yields 7362.19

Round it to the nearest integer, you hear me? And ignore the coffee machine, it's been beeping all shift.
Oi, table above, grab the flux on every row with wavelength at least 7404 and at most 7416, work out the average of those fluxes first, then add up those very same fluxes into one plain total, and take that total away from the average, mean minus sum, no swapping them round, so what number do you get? -31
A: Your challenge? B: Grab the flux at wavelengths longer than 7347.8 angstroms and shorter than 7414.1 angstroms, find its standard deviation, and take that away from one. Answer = 0.85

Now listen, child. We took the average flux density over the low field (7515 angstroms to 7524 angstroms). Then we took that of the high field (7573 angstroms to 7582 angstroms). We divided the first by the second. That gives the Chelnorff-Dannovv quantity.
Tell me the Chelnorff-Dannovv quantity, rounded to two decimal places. 1.01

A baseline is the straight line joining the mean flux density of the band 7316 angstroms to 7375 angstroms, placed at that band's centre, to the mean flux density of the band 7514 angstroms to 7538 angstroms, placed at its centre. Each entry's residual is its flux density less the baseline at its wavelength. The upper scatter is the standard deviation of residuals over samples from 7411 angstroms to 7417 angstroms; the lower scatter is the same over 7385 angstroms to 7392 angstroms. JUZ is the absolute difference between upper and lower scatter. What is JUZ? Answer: 0.001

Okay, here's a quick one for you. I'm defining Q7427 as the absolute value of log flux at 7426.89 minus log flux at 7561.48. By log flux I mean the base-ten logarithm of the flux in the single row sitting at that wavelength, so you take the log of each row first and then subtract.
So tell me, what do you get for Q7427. 0.0147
